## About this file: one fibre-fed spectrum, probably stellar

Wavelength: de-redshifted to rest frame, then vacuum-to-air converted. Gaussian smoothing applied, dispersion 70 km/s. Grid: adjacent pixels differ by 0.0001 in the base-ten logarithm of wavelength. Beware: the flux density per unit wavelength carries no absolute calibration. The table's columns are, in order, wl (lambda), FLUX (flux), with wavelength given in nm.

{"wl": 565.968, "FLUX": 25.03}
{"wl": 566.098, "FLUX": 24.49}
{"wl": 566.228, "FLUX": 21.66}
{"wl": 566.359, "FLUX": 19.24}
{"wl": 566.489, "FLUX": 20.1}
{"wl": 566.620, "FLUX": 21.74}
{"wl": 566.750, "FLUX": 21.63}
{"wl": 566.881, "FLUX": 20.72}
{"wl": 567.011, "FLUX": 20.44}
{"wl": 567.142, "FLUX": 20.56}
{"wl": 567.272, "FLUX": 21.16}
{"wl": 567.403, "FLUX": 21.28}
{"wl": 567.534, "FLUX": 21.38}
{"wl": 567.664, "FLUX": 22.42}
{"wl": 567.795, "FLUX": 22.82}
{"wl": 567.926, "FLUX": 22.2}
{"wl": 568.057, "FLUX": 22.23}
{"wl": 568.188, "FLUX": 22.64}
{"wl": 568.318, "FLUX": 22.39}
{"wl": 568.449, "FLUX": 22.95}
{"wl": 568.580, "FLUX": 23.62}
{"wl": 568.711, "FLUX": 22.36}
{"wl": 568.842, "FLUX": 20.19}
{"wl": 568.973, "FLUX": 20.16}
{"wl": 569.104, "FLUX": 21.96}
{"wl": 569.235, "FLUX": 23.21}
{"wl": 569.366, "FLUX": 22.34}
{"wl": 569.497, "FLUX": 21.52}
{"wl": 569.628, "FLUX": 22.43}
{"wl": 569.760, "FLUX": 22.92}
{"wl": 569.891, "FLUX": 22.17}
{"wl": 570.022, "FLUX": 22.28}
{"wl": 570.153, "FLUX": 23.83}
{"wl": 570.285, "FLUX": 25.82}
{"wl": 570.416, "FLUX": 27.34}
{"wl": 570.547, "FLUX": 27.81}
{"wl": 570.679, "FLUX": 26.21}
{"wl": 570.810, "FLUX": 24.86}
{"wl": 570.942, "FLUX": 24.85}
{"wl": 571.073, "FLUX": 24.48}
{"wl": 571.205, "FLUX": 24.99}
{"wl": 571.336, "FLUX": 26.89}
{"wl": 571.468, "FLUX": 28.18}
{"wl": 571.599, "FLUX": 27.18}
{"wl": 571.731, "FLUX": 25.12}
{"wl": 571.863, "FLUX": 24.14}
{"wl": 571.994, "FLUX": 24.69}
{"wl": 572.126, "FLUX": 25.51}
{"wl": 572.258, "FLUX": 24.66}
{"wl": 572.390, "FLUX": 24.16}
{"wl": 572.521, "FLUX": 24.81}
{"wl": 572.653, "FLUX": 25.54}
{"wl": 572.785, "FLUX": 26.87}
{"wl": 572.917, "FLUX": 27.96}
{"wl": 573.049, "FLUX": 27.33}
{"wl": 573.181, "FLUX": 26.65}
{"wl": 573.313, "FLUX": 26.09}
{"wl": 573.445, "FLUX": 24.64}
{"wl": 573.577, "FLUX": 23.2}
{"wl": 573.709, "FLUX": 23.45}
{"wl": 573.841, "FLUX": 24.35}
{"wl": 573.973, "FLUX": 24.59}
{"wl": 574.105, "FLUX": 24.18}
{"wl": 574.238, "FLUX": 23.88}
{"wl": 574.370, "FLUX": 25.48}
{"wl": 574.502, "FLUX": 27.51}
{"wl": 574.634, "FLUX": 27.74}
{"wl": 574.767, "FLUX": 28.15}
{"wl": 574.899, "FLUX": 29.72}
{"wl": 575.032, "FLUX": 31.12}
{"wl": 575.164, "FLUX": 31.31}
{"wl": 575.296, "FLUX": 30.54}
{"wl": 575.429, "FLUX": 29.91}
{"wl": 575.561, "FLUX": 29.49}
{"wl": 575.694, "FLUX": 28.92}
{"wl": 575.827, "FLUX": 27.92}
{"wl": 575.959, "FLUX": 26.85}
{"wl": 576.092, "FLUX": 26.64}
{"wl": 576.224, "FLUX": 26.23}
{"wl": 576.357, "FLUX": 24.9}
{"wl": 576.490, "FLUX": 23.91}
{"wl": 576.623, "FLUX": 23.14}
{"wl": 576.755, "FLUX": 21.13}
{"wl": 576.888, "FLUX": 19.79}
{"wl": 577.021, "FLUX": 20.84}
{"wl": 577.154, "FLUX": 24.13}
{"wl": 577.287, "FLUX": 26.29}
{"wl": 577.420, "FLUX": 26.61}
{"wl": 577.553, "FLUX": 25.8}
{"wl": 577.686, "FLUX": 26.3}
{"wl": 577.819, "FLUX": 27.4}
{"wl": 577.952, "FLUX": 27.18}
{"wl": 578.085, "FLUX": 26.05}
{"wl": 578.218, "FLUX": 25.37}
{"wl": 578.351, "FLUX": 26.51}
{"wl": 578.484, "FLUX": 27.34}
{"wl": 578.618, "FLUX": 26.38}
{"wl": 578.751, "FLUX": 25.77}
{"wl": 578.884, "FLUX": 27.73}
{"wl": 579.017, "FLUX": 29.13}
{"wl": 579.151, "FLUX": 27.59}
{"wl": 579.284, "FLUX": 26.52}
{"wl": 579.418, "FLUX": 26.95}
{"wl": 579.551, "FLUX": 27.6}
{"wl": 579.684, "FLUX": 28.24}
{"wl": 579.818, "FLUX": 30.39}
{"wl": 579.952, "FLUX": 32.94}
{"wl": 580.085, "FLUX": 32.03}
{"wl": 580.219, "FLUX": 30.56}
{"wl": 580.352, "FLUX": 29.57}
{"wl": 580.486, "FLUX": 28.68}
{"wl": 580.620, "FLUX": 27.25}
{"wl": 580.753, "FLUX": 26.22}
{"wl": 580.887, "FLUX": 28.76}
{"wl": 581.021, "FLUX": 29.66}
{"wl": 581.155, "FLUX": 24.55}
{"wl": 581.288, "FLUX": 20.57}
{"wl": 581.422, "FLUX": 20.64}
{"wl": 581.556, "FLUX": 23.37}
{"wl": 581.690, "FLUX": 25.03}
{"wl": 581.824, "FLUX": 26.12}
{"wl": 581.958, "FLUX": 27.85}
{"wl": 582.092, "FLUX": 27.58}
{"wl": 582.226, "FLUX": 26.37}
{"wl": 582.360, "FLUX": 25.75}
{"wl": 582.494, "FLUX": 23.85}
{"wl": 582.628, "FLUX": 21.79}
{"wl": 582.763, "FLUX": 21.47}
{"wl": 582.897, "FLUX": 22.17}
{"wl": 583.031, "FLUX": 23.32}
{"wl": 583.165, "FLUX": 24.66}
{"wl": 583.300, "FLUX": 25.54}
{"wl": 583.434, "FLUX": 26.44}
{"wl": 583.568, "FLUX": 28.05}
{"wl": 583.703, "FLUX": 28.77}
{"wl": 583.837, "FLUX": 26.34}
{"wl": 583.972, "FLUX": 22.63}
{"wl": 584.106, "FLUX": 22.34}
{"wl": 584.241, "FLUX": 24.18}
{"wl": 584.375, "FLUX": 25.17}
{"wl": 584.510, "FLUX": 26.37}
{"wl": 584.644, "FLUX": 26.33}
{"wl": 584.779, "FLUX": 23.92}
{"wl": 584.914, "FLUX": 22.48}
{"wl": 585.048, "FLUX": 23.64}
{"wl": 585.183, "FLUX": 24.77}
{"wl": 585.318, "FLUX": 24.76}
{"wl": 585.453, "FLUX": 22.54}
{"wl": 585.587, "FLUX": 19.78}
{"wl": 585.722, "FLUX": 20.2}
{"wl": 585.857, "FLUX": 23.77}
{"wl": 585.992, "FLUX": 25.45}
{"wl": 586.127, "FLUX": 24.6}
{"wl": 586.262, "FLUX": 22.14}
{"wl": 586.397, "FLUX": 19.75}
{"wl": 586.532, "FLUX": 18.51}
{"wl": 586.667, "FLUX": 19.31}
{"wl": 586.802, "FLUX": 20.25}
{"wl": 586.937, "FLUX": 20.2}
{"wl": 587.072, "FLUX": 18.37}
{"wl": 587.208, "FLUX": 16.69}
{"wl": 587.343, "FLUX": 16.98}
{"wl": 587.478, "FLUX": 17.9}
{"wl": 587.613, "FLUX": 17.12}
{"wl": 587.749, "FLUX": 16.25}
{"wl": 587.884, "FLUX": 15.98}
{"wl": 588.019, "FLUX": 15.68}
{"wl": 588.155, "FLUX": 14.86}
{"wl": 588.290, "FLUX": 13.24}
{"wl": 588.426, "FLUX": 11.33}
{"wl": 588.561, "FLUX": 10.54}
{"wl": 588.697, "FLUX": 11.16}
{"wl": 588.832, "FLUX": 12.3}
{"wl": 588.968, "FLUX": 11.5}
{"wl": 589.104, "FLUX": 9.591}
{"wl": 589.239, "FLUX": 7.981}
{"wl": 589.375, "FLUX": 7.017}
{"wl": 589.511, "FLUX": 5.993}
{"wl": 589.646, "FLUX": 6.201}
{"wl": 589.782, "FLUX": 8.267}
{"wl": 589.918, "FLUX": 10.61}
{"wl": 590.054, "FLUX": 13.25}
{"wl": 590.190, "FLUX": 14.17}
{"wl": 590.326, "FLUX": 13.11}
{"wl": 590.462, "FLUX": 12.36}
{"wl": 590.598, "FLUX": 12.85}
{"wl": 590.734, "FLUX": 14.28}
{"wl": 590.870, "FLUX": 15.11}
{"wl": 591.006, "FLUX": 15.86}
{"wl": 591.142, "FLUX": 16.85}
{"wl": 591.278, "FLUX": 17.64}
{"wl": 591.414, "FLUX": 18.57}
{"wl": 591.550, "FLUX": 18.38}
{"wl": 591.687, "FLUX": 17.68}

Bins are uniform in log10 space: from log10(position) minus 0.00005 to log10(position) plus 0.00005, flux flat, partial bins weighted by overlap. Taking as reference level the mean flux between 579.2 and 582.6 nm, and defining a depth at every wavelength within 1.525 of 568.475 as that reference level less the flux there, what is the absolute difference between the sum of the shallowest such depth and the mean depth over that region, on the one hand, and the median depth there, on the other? 3.7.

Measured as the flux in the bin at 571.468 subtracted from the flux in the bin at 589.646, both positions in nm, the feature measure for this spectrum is -22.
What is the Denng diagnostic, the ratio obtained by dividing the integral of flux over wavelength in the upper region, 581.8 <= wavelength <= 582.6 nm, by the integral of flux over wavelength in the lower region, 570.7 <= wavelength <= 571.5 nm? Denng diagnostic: 1.0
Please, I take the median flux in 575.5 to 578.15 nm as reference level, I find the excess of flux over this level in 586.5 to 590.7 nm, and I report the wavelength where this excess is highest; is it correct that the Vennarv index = 586.802 nm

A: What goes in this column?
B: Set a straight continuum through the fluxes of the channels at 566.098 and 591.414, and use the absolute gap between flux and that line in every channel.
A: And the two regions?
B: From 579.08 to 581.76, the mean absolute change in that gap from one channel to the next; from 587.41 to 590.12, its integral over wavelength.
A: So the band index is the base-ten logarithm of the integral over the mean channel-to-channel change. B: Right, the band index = 1.10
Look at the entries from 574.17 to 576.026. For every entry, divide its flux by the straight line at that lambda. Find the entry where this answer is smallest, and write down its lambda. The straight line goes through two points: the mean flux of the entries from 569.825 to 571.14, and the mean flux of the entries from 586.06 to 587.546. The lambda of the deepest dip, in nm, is 574.238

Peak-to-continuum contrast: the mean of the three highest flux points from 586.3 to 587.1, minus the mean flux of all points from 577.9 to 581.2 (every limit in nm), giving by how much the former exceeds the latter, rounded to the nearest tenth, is -7.9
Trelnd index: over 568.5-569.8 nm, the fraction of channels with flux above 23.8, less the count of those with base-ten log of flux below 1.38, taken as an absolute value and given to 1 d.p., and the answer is 10.0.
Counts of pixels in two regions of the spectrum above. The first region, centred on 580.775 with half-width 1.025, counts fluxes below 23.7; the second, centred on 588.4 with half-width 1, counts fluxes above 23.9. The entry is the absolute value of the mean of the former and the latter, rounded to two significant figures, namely 1.5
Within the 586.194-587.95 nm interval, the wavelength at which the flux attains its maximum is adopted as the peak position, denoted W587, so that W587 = 586.262 nm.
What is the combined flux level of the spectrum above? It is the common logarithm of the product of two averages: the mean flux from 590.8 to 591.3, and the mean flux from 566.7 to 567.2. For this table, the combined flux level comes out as 2.53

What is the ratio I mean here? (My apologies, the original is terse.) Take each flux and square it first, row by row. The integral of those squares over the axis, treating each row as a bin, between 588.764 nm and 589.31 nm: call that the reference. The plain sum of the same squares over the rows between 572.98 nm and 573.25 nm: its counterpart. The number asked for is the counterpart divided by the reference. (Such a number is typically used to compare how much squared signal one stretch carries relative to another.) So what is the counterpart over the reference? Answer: 24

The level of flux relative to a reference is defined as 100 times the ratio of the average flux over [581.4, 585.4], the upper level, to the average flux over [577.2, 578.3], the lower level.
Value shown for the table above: 94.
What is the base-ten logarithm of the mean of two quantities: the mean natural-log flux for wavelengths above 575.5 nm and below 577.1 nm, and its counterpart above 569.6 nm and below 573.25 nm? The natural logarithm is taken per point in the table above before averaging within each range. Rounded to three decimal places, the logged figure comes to 0.508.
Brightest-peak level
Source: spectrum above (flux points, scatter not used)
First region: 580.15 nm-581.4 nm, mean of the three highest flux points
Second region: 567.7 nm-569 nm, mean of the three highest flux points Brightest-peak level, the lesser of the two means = 23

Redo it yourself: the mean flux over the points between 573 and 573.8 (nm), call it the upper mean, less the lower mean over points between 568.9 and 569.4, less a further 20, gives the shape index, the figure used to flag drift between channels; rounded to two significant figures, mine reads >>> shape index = -17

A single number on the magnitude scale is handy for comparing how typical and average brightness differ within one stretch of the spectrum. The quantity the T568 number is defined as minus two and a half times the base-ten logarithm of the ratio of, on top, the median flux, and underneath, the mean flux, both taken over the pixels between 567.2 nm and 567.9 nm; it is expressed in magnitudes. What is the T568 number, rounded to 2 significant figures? 0.022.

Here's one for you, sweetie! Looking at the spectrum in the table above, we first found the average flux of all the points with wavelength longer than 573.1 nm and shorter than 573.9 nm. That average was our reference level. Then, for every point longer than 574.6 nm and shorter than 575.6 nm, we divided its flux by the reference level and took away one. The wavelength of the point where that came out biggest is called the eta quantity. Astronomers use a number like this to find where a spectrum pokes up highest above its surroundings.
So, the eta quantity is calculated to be 575.164 nm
